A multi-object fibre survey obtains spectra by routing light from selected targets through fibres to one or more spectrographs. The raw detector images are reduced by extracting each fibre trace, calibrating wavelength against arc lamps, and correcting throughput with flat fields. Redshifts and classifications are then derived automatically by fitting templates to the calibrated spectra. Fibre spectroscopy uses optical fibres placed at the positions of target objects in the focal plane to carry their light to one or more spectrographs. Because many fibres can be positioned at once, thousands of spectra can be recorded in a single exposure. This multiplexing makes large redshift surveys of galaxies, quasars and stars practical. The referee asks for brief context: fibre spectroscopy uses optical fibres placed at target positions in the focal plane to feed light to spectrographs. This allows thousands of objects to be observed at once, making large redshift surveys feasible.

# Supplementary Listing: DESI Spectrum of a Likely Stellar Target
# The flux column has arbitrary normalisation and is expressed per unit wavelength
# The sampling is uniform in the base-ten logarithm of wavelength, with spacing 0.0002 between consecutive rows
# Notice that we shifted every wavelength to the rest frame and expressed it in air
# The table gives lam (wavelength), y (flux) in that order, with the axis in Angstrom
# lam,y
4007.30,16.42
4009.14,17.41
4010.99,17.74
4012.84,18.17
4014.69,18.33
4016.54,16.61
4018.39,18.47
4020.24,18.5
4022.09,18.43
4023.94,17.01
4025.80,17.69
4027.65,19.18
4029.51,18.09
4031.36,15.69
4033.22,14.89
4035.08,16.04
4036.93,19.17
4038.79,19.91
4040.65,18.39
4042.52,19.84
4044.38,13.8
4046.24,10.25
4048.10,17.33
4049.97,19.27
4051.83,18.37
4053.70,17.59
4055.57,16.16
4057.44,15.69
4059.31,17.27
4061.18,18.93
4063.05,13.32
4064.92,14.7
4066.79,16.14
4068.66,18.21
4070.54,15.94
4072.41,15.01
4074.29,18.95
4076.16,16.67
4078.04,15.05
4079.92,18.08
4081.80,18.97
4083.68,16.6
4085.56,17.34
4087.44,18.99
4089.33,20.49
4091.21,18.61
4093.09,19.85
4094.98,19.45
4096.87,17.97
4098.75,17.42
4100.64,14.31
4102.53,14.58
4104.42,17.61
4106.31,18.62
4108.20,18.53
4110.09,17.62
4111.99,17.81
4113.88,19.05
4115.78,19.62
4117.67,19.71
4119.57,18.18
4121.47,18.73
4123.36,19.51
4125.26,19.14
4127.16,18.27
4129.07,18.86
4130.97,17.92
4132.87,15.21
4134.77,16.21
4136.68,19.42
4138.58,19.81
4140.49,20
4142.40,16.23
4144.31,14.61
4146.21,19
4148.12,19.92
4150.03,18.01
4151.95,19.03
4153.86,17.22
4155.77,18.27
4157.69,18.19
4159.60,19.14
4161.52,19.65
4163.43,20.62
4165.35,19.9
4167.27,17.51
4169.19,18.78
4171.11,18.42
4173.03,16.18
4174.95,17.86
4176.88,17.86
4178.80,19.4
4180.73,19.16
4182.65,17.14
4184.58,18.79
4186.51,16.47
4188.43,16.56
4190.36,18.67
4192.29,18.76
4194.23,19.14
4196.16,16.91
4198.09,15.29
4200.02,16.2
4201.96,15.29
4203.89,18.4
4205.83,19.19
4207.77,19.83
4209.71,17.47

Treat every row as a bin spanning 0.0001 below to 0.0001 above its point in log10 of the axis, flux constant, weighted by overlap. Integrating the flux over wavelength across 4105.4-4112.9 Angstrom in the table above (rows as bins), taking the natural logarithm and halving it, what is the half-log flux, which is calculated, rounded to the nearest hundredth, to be 2.46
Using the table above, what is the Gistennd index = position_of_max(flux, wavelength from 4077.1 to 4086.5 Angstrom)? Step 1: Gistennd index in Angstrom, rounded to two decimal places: 4081.80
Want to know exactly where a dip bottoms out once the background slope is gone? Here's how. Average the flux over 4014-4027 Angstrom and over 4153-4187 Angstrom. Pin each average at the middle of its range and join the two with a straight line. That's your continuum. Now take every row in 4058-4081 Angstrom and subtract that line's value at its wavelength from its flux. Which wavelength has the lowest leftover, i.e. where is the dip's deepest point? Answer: 4063.05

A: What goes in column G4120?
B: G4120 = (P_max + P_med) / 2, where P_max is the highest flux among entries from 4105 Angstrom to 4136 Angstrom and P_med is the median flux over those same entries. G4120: 19.1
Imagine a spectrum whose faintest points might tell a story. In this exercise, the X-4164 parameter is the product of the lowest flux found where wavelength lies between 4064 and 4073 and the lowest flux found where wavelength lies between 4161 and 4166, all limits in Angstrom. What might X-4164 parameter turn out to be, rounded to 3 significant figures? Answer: 289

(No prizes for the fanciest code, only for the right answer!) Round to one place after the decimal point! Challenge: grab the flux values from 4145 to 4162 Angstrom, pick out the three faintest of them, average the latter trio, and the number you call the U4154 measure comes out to 17.8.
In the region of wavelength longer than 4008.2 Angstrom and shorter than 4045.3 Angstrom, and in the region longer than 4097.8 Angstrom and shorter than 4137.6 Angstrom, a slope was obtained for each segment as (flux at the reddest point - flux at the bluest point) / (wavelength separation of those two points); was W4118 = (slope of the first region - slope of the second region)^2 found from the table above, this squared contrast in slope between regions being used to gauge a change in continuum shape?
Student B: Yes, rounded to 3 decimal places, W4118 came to 0.024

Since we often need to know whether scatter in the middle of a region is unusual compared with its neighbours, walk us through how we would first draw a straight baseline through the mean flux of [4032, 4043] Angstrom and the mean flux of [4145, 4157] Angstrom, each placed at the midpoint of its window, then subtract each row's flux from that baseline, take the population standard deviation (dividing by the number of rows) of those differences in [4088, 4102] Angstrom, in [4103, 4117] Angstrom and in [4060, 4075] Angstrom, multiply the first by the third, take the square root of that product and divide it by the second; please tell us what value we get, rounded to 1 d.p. 2.8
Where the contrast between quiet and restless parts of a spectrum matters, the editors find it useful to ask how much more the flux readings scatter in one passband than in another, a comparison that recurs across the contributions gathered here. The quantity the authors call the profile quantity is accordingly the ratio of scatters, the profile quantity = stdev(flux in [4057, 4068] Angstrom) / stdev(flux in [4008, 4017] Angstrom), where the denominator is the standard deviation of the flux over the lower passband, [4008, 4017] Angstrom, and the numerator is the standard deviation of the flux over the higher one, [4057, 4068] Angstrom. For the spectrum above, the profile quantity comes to 2.9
